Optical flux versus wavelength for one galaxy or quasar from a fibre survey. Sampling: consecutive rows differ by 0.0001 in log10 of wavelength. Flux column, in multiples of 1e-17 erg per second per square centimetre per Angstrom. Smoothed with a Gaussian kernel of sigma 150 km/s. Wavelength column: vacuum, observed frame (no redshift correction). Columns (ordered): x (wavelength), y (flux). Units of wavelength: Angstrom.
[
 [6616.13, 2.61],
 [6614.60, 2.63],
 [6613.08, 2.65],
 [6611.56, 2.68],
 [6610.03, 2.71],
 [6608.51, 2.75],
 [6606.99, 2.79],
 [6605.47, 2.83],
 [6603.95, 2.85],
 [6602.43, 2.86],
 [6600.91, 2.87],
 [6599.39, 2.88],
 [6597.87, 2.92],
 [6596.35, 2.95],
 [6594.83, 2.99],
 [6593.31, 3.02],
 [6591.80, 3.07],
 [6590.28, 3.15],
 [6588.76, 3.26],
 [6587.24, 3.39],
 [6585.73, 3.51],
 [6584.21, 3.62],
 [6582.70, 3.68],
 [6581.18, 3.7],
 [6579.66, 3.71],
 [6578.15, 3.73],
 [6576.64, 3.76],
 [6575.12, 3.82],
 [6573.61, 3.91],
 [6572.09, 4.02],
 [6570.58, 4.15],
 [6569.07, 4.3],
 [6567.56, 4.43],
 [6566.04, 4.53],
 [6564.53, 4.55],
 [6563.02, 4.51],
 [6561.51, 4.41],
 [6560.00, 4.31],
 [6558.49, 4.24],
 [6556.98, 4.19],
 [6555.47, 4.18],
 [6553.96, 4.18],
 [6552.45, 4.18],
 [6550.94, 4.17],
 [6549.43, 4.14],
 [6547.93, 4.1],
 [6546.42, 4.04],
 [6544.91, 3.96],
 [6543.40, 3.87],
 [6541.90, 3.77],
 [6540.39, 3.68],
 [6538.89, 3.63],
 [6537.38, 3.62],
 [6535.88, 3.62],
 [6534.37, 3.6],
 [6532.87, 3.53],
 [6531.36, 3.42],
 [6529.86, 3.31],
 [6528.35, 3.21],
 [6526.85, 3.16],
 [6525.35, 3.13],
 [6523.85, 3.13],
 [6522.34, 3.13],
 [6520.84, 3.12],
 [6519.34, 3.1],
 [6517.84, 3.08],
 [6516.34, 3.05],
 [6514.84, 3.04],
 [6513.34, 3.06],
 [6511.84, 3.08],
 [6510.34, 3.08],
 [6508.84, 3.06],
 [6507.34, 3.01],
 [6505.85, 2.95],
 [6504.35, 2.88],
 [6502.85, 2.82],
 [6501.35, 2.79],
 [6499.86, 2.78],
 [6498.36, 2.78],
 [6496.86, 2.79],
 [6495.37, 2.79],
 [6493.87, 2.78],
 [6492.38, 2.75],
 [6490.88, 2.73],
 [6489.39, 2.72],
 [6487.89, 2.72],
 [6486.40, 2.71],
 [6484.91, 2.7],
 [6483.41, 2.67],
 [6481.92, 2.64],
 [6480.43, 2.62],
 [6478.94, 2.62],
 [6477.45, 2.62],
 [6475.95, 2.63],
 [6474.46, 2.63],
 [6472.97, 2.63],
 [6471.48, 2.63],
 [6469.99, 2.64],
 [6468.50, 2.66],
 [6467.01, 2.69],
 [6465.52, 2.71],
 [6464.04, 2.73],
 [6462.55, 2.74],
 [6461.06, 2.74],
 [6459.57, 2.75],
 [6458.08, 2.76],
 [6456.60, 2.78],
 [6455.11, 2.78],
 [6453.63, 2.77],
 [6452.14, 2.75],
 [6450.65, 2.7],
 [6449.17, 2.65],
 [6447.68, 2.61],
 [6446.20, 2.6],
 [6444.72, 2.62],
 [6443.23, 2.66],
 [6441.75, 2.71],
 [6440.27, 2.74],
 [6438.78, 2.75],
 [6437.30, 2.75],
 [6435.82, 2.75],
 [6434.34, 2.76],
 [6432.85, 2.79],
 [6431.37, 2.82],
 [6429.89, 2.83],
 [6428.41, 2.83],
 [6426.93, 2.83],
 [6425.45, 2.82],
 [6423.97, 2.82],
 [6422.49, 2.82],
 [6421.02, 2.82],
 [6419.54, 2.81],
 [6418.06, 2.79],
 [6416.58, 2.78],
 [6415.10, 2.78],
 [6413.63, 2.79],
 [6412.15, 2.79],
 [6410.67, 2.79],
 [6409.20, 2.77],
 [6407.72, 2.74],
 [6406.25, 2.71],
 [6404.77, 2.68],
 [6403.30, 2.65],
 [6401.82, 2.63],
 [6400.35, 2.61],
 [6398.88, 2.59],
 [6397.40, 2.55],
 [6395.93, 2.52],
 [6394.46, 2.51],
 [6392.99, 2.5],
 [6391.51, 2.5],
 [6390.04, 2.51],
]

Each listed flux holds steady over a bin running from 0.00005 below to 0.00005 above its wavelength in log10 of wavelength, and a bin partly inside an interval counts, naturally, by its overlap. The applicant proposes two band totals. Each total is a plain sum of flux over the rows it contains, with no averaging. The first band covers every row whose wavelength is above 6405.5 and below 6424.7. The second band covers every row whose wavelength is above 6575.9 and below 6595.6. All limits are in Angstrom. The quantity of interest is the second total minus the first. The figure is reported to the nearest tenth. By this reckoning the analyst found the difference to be 8.4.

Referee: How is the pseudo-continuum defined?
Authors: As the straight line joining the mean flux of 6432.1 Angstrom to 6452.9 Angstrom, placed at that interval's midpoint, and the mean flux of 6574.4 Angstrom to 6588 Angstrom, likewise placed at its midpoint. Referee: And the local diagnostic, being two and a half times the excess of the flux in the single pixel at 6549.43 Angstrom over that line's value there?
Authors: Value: 1.8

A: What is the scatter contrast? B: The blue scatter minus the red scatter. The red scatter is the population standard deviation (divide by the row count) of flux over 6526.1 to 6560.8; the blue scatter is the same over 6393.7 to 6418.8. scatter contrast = -0.25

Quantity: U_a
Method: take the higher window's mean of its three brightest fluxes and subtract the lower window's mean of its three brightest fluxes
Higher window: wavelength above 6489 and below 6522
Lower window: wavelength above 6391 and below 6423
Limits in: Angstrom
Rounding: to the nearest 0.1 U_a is 0.3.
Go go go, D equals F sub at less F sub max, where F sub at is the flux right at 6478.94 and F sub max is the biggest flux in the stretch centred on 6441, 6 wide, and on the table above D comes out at -0.13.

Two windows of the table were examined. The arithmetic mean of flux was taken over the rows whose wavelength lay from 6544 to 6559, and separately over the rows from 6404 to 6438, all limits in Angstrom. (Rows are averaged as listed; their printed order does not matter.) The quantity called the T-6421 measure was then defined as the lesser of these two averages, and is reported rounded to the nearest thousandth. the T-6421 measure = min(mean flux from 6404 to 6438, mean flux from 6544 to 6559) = 2.786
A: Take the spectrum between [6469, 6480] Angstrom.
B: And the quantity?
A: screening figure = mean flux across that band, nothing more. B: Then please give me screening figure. 2.6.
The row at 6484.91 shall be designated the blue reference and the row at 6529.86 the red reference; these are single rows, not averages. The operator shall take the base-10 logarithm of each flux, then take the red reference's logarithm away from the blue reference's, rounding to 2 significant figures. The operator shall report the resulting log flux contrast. -0.088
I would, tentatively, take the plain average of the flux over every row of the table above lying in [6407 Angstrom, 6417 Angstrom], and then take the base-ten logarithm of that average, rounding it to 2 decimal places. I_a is 0.44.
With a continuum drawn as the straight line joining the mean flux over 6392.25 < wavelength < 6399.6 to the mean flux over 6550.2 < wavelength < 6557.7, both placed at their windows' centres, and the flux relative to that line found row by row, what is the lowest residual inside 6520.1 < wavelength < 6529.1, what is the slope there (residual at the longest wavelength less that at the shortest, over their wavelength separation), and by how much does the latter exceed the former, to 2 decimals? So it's 0.75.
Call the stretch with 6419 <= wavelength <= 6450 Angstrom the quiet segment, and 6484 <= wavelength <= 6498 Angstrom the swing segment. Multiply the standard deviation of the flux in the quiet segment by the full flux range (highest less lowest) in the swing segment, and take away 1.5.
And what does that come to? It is -1.493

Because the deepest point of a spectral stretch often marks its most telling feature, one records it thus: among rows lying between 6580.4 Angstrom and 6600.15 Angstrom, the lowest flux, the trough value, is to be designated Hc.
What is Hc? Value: 2.88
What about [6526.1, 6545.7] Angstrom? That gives 3.16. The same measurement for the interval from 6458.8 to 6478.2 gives 2.62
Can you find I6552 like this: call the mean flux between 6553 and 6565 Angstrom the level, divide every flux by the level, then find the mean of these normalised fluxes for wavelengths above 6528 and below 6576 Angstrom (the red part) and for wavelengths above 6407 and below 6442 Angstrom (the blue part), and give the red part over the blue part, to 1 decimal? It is 1.4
